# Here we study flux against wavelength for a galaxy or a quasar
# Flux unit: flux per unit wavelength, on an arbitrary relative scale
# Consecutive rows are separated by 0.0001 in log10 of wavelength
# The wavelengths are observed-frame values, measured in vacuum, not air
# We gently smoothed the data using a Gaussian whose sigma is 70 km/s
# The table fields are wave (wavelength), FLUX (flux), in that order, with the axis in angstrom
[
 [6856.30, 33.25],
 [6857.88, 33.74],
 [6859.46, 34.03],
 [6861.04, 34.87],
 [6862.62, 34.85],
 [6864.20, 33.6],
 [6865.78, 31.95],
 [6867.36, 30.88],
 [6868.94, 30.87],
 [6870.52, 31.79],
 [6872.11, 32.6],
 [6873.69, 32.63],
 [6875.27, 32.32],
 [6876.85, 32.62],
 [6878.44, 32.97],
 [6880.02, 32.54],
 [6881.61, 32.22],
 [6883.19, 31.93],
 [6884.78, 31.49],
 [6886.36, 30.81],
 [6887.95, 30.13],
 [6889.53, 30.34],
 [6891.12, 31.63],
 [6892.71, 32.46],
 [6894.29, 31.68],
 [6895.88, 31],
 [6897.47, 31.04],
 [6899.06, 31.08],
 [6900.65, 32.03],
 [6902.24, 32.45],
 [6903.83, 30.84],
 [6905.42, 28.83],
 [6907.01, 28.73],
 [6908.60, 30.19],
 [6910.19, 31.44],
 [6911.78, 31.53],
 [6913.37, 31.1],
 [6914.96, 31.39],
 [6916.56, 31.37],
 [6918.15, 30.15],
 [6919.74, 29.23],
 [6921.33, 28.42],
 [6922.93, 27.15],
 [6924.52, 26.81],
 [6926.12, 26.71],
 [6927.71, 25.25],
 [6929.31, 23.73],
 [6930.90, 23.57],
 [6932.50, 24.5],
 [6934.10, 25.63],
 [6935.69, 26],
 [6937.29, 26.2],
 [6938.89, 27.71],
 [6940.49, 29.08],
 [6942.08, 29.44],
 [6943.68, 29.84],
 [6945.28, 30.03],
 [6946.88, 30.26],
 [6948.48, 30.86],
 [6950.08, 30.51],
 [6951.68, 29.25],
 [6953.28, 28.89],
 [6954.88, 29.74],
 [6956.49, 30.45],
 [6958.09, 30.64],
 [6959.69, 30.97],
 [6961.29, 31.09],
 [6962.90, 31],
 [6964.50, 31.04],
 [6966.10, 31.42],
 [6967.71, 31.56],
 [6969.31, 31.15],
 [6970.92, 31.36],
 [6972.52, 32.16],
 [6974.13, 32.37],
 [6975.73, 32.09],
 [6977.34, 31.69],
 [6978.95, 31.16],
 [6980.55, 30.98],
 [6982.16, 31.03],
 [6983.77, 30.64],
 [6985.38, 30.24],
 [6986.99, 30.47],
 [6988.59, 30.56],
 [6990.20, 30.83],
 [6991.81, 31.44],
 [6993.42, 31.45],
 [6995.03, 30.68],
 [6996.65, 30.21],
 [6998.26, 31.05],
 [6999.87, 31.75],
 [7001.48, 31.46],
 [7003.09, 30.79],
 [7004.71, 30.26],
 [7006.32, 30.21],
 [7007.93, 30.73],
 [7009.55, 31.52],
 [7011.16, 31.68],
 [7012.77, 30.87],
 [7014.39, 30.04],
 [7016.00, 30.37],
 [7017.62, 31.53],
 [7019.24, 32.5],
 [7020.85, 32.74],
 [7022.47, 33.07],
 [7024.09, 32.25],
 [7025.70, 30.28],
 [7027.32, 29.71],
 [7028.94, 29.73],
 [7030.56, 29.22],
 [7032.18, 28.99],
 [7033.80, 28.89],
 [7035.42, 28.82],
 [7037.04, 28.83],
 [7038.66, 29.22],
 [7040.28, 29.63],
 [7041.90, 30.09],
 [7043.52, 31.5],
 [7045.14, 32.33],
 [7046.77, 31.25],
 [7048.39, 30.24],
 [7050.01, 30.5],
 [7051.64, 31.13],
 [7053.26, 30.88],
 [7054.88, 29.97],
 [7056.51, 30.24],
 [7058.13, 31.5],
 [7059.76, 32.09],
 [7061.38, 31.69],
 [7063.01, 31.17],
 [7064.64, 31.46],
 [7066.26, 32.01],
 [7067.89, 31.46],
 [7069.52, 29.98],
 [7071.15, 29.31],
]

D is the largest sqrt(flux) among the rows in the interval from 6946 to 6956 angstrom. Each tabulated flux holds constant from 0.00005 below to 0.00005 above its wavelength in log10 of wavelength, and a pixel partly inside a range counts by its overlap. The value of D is 5.56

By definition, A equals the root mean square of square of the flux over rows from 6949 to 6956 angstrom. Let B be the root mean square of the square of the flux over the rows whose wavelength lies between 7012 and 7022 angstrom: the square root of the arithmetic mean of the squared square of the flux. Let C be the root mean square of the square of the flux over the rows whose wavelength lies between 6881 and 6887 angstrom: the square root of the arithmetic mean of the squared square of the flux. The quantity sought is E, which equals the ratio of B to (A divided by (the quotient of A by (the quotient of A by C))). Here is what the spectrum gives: 1124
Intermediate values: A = 877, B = 985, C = 1000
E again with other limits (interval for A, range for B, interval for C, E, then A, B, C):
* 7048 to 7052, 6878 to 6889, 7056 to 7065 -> 1059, 938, 1009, 984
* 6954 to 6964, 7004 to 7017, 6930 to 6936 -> 627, 940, 944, 624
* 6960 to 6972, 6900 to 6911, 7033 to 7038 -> 806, 976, 945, 832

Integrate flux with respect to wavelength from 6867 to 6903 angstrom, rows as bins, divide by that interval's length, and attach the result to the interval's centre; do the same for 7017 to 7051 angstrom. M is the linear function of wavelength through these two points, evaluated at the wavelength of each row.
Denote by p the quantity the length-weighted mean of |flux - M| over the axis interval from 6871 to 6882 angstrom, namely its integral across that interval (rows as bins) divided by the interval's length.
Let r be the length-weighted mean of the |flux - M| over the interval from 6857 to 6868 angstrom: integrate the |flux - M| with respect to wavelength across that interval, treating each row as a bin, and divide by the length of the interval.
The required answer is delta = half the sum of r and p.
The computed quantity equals 1.28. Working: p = 0.8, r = 1.8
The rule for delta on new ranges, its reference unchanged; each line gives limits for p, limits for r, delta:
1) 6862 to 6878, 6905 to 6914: 1.07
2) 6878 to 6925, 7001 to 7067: 1.05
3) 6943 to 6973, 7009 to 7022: 0.87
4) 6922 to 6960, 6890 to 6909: 2.11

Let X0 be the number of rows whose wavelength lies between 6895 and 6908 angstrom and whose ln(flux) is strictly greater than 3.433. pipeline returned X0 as 5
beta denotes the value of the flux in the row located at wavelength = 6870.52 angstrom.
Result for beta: 31.79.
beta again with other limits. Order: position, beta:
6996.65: 30.21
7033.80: 28.89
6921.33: 28.42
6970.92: 31.36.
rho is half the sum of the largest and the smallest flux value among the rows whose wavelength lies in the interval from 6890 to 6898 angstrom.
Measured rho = 31.7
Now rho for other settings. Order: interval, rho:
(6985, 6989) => 30.4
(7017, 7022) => 32.1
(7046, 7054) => 30.7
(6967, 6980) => 31.8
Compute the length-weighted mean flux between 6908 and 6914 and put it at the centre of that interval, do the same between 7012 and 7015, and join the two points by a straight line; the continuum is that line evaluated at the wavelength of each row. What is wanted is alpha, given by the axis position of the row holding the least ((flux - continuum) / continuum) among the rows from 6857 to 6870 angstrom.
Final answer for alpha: 6867.36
